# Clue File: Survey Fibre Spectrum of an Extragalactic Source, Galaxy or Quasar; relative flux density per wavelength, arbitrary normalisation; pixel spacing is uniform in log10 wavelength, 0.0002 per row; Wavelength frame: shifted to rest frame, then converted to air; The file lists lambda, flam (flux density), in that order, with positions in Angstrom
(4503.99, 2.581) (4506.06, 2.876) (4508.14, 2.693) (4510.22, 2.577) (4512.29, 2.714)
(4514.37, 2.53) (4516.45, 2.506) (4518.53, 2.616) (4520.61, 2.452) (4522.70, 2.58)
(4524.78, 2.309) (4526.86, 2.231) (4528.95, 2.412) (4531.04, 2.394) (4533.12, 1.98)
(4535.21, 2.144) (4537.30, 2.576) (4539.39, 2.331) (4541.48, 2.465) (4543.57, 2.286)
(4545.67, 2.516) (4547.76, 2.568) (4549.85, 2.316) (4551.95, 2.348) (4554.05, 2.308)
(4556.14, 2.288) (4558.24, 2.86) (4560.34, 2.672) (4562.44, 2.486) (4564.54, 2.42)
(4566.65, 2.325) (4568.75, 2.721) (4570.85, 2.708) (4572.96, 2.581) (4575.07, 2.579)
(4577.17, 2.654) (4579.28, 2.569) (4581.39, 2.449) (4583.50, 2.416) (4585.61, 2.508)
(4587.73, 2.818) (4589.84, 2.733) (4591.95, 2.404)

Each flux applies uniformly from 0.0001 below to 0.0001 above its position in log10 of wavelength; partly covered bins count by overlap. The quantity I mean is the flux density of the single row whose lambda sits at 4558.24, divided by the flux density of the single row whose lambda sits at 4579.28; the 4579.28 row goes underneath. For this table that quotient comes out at 1.11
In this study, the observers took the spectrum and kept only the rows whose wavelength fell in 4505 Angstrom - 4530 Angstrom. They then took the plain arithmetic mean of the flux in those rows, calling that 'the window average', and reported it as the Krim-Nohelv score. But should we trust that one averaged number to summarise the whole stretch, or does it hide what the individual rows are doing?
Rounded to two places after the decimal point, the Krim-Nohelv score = 2.54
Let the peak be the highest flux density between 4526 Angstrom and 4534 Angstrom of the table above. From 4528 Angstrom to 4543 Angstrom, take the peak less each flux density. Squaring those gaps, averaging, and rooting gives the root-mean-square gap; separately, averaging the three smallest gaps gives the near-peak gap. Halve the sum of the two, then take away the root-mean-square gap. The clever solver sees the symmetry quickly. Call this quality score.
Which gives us -0.14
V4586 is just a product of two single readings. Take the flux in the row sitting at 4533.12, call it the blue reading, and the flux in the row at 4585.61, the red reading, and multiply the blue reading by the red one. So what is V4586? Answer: 5.0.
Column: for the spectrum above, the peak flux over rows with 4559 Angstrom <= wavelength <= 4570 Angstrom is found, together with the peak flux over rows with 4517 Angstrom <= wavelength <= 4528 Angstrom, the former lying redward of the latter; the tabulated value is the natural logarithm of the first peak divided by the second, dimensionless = 0.04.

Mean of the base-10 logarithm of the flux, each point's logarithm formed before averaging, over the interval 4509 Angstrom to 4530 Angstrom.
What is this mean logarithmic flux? 0.396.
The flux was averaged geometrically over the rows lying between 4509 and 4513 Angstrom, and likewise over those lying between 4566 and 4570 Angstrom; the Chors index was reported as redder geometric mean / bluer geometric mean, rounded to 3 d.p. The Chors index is 0.951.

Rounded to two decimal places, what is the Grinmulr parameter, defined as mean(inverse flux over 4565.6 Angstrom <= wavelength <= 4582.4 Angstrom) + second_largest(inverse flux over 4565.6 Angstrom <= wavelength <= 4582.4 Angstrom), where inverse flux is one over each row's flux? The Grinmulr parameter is 0.80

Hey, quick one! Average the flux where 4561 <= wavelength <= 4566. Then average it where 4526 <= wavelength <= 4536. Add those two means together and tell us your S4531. 4.69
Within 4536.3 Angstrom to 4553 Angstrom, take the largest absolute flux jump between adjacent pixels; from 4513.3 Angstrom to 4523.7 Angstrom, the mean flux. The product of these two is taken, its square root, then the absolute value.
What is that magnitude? 0.80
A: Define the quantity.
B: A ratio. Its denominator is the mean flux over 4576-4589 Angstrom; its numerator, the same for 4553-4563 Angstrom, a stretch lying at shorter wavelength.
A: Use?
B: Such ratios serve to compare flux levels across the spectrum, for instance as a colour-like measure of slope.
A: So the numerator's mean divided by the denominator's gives 0.98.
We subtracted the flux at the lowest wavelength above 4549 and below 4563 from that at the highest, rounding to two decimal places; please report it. 0.17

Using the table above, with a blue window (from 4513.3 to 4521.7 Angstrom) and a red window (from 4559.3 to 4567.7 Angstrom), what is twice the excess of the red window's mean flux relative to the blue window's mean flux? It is -0.10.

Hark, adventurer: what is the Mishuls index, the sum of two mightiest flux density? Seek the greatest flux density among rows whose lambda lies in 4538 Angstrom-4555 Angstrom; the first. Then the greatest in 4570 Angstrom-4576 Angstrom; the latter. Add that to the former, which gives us 5.28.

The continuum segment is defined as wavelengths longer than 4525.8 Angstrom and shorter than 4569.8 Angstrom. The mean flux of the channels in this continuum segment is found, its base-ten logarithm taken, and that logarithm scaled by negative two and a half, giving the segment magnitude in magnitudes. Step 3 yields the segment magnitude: -0.96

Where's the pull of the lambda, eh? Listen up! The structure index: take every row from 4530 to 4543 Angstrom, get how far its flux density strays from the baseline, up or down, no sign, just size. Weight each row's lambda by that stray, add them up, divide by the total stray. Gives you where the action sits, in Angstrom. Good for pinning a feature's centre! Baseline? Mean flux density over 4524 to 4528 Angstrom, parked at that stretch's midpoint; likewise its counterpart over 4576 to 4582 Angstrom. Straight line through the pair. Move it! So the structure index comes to 4535.4 Angstrom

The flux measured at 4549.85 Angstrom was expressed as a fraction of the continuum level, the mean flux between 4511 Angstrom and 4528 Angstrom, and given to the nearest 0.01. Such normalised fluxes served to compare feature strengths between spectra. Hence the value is 0.93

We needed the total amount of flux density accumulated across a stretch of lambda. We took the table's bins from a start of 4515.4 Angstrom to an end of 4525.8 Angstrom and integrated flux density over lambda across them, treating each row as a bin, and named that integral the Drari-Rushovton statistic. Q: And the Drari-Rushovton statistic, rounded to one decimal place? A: 25.9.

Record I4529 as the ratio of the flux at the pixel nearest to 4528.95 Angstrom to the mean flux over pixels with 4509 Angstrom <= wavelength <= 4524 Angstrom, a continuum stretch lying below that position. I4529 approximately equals 0.94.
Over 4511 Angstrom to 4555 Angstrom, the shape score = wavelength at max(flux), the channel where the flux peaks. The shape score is 4512.29 Angstrom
